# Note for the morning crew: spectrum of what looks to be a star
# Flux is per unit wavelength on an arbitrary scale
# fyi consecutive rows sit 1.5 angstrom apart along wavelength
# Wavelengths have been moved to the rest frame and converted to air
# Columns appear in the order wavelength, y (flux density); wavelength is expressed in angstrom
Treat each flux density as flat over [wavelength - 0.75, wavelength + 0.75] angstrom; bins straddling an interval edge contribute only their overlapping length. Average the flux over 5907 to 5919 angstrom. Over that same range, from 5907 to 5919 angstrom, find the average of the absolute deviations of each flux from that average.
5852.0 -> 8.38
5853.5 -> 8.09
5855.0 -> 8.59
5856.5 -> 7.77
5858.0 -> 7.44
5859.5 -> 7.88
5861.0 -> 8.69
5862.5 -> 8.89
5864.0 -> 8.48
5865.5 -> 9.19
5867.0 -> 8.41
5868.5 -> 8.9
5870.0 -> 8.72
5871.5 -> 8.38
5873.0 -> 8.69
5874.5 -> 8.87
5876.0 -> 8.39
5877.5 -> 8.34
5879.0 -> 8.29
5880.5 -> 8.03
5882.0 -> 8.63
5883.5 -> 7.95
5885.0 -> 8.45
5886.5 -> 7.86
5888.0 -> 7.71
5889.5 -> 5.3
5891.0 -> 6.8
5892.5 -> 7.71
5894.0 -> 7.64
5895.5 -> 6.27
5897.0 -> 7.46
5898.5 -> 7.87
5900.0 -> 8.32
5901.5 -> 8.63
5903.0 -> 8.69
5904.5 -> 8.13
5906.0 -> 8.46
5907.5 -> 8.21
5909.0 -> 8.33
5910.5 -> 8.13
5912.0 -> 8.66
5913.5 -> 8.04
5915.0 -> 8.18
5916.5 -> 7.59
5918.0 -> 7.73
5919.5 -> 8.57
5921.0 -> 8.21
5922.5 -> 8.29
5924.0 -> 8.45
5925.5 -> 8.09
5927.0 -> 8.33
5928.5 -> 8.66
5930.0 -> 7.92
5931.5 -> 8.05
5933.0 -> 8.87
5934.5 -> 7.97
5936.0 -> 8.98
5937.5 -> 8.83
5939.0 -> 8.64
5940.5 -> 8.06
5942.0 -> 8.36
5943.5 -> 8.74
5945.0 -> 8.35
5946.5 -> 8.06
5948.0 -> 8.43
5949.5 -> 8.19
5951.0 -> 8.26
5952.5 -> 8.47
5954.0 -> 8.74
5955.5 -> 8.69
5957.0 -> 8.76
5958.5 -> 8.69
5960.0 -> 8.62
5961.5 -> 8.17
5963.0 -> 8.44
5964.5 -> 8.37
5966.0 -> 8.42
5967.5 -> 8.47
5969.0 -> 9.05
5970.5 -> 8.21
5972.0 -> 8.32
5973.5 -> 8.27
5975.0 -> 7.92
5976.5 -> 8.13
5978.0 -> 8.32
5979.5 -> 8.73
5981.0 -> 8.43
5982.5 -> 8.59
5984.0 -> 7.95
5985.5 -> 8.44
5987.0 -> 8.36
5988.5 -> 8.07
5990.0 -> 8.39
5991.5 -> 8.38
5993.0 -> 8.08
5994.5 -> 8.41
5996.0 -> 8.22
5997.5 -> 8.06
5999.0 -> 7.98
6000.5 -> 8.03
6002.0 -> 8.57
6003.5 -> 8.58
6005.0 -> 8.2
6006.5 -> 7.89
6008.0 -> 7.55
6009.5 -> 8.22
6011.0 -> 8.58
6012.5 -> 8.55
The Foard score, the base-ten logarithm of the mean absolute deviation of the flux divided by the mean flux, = -1.53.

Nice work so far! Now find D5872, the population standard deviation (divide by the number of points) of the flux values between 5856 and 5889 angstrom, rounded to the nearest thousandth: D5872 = 0.445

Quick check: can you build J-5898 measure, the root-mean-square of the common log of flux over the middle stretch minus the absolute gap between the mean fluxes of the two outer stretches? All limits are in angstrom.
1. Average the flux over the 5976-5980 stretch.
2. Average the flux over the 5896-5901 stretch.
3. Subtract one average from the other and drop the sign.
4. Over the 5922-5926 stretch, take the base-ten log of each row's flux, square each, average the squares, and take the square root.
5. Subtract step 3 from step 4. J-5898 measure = 0.4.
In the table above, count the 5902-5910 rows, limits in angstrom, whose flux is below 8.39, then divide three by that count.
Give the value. 1.00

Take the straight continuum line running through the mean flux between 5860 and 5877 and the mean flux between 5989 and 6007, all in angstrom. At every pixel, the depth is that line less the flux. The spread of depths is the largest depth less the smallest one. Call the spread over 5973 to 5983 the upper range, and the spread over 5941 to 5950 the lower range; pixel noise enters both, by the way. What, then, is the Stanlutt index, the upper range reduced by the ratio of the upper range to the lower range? -0.41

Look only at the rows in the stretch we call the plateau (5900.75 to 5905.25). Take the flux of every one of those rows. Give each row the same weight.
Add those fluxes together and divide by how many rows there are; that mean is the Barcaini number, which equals 8.48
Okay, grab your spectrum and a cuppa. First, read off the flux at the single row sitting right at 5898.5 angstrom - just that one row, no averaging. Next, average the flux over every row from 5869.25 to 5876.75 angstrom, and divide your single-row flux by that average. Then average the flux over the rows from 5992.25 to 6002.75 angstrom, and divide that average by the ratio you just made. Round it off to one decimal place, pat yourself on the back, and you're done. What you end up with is 9.0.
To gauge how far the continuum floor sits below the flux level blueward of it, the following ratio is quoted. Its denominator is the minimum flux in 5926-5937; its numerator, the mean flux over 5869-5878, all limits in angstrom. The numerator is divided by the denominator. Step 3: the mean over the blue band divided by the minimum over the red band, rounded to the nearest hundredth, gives 1.08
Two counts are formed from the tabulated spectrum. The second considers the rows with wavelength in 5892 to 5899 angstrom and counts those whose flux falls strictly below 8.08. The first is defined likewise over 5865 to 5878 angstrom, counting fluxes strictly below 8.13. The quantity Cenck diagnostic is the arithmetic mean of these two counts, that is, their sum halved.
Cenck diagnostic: 2.5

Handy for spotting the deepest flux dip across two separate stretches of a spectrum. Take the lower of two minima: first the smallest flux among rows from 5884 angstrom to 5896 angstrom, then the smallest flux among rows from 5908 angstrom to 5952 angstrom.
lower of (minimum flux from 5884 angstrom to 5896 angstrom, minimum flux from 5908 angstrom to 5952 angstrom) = 5.3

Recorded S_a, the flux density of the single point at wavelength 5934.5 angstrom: 7.97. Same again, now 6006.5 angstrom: 7.89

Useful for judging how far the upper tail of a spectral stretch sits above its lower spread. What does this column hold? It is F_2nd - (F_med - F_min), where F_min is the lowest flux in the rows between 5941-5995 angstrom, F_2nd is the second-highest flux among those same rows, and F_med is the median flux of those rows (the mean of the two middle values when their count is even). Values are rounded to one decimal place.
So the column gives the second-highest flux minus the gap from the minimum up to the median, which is 8.3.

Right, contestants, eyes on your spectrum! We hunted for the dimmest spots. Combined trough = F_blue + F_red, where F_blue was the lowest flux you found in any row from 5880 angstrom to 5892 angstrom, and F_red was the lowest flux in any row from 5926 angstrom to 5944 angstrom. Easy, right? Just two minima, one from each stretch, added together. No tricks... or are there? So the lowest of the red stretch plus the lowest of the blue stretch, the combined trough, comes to 13.2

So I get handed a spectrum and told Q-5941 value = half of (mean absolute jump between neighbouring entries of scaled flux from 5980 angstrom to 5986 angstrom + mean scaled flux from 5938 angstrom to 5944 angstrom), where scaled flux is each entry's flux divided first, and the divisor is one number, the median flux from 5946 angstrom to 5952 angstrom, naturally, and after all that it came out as 0.54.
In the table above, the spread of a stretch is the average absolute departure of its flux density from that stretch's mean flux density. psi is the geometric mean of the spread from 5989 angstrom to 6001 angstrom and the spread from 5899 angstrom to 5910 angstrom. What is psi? 0.16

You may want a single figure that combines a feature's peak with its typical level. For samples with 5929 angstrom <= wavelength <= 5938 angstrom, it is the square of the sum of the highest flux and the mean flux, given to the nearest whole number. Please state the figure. 303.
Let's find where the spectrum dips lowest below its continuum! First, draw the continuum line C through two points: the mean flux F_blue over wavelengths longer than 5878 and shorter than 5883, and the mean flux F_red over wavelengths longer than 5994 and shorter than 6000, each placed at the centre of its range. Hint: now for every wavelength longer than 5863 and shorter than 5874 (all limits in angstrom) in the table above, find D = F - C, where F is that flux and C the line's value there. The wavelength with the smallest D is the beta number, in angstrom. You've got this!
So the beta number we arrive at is 5871.5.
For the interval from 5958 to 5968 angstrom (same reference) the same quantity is 5961.5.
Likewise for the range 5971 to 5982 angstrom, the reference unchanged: 5975.0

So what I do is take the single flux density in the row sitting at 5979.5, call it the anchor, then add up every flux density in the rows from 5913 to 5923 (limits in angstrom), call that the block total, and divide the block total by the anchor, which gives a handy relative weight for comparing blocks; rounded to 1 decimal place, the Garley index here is 6.5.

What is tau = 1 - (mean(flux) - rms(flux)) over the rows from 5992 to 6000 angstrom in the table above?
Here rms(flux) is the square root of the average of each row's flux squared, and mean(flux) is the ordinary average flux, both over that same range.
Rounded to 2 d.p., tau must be 1.00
